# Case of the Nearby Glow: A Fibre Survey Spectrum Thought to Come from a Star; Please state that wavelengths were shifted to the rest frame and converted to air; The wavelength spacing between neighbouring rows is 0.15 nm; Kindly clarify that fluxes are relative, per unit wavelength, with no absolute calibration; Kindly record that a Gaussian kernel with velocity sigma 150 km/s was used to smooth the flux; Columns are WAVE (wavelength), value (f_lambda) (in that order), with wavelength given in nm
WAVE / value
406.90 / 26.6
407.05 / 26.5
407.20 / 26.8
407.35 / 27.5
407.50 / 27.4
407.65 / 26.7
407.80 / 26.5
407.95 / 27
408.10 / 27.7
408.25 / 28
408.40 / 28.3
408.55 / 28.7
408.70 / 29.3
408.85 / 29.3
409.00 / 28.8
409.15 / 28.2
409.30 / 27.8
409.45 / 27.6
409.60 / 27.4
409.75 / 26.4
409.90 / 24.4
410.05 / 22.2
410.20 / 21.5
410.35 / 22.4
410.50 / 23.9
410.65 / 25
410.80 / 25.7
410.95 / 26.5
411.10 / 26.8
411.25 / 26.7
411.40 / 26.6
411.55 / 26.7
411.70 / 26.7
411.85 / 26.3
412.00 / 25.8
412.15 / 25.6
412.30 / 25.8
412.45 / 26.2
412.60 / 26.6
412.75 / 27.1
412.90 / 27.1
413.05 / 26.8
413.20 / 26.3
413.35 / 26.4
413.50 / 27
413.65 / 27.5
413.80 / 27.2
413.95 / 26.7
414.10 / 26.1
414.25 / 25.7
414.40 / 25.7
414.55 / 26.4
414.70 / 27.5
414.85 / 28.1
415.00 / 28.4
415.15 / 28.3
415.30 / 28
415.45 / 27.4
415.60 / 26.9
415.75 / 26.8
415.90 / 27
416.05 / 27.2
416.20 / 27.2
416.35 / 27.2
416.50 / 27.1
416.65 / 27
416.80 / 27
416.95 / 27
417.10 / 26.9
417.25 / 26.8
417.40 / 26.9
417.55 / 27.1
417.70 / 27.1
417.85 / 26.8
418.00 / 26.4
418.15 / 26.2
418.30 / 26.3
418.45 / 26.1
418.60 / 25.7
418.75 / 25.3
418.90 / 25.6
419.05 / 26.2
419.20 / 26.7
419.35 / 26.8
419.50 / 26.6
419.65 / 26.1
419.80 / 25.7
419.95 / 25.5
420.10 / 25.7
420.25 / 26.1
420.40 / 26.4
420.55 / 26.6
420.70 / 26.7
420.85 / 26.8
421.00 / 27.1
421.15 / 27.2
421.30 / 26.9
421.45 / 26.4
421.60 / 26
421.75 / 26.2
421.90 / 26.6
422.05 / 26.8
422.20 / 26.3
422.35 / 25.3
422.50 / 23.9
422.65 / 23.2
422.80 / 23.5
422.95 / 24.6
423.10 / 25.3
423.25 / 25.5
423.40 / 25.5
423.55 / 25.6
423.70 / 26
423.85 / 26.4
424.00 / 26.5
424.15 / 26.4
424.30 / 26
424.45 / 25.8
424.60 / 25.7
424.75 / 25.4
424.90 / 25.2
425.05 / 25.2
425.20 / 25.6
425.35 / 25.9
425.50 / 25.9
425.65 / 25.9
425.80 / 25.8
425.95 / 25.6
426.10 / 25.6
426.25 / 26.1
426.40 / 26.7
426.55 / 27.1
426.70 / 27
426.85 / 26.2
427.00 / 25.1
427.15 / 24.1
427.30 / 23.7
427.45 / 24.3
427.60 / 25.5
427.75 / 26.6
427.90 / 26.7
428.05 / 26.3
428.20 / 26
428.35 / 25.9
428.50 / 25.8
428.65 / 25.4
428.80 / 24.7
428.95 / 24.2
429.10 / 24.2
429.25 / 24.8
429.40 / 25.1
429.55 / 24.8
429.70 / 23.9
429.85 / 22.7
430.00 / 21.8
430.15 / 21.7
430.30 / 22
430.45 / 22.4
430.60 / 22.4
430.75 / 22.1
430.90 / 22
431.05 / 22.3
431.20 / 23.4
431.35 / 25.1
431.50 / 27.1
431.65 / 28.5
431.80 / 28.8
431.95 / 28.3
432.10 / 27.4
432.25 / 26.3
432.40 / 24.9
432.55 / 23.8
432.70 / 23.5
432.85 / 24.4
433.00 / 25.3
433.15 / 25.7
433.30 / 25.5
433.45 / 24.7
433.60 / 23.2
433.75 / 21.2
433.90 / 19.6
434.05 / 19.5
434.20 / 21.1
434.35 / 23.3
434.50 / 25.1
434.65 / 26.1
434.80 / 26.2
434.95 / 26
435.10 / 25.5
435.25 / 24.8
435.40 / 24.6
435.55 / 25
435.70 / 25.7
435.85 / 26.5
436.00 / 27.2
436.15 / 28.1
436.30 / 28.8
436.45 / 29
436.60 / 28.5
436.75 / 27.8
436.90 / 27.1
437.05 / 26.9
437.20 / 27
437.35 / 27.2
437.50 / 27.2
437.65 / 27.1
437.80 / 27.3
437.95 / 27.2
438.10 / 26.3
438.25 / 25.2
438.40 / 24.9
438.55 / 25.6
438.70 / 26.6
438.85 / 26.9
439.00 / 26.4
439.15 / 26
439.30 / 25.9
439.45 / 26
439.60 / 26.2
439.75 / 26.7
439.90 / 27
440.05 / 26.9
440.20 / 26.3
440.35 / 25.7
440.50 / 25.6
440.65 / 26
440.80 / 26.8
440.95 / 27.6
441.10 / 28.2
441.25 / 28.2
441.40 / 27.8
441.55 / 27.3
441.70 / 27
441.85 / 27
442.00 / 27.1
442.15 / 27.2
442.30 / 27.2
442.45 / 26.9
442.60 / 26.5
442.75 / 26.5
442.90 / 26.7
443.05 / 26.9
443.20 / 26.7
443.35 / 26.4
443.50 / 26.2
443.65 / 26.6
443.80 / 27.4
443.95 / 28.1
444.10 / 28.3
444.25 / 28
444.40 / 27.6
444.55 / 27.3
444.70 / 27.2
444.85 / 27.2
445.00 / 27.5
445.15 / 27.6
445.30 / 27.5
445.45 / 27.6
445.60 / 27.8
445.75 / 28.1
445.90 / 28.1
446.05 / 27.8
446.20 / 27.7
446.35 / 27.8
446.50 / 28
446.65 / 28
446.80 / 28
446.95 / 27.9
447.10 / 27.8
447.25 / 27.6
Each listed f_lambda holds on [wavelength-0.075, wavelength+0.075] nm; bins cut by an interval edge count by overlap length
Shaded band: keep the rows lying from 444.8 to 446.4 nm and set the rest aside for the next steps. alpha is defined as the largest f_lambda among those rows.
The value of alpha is 28.1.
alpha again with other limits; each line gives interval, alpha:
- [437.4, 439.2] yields 27.3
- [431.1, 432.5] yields 28.8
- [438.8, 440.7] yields 27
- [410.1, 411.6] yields 26.8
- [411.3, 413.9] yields 27.5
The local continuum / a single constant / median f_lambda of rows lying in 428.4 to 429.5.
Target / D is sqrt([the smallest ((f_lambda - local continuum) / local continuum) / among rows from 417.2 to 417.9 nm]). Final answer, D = 0.28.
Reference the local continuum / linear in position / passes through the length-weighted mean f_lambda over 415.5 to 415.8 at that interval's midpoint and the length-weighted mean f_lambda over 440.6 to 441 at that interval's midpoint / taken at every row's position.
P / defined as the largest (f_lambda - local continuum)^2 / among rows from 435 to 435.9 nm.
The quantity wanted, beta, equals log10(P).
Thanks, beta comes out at 0.69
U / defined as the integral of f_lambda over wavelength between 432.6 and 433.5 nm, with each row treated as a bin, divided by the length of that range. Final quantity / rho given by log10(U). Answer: 1.39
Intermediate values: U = 24.8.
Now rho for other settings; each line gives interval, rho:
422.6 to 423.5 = 1.39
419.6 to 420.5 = 1.41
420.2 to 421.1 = 1.43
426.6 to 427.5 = 1.40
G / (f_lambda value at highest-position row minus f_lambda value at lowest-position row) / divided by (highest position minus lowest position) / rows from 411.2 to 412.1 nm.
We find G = -1.20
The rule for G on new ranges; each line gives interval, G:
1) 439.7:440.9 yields 0.10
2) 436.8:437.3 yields -0.33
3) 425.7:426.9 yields 0.38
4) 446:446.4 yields 0.00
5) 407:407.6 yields 2.00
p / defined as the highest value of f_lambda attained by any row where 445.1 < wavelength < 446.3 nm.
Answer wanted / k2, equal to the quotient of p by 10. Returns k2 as 2.81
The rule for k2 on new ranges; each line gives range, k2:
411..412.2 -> 2.68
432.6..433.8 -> 2.57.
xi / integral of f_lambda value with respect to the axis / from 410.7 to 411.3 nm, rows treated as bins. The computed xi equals 15.8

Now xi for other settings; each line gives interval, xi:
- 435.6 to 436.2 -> 16.0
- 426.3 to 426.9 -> 16.0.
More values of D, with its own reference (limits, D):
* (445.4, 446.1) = 0.34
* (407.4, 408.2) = 0.26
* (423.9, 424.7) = 0.19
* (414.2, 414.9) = 0.19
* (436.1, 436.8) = 0.35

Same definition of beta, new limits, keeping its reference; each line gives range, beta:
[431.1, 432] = 1.07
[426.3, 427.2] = 0.88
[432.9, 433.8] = 1.50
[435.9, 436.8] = 0.68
